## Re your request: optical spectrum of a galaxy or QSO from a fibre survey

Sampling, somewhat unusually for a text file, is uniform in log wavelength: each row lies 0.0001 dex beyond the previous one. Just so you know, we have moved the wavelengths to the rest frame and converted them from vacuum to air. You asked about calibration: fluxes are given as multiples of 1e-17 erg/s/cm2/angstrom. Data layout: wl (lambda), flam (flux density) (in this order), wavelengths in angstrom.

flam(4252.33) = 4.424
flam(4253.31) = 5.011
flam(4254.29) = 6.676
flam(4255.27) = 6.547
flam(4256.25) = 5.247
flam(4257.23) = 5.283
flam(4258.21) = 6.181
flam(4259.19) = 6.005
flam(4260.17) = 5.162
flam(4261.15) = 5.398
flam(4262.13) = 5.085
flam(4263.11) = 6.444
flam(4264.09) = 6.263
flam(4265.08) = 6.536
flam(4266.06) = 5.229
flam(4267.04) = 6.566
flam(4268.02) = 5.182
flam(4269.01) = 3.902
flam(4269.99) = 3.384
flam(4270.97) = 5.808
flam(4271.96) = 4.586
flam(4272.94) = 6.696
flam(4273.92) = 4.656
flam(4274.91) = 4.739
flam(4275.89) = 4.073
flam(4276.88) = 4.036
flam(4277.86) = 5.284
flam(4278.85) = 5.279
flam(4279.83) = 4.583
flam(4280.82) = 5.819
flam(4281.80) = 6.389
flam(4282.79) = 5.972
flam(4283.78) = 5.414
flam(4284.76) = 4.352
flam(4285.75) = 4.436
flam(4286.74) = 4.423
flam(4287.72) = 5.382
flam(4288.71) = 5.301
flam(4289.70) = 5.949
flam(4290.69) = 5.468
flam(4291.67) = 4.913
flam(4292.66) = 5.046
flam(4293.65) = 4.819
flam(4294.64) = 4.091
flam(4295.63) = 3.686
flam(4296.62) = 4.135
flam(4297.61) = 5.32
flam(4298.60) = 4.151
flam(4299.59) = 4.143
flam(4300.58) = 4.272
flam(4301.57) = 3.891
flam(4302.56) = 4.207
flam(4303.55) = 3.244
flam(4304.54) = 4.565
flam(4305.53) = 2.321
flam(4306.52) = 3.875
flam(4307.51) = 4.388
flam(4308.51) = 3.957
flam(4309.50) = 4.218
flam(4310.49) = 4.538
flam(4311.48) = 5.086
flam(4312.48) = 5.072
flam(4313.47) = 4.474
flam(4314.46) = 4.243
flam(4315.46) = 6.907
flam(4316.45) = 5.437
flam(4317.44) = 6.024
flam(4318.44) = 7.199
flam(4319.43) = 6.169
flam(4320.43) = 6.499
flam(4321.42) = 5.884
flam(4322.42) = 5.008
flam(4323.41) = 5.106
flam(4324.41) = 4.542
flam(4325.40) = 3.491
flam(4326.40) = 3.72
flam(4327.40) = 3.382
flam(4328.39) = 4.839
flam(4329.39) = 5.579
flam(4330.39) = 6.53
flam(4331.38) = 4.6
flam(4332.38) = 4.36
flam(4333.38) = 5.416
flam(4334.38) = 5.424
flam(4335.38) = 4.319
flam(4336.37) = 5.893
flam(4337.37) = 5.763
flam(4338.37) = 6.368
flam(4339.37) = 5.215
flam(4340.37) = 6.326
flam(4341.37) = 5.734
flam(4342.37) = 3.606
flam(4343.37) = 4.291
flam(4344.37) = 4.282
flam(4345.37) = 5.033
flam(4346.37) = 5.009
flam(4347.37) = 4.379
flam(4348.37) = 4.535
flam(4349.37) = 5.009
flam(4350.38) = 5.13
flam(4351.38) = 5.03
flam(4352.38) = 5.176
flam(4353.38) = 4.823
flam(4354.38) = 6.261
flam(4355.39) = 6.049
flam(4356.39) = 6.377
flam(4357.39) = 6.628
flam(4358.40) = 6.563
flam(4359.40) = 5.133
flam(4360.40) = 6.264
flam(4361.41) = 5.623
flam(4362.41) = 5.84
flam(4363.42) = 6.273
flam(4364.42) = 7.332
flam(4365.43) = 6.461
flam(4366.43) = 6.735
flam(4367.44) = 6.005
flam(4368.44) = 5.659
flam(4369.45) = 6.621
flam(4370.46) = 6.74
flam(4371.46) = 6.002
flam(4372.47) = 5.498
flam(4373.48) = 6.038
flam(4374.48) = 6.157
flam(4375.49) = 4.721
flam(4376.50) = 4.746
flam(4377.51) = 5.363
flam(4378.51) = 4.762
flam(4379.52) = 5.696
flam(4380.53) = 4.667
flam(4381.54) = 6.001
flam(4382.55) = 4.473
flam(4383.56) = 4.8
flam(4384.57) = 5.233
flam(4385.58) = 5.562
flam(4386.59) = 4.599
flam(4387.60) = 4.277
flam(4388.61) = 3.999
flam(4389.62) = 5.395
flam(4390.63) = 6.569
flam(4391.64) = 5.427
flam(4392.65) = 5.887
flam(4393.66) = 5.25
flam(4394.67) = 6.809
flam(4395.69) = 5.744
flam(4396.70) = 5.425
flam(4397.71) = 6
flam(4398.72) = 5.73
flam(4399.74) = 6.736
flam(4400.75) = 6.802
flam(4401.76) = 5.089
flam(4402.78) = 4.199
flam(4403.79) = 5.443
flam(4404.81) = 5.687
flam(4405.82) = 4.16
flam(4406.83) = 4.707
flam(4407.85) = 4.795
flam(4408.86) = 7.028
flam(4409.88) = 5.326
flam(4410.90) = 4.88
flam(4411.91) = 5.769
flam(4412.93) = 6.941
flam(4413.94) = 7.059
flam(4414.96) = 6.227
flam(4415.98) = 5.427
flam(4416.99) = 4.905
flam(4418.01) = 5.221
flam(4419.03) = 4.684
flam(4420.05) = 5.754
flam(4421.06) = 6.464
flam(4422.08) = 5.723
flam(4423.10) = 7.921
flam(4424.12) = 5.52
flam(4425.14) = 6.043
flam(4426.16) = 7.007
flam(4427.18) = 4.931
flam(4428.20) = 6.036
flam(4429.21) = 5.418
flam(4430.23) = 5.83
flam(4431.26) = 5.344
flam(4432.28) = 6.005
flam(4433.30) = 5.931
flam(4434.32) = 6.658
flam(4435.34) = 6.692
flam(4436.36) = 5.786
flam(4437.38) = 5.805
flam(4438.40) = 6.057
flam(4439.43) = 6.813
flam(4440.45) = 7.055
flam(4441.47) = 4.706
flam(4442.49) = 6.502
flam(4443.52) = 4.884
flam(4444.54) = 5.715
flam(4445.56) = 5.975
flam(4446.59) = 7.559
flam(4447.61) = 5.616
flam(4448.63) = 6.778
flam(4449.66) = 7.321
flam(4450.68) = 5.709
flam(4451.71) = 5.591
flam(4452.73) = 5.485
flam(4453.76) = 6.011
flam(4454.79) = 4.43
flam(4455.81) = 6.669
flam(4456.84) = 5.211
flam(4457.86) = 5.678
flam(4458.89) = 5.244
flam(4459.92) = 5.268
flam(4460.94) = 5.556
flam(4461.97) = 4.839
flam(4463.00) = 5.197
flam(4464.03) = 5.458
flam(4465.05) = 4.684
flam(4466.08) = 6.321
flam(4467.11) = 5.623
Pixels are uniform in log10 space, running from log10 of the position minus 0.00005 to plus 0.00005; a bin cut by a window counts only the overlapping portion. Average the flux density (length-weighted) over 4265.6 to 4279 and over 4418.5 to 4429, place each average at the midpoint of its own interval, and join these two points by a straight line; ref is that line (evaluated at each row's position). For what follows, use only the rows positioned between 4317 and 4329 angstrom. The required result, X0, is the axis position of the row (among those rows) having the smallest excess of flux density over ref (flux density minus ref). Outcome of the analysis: 4327.40 angstrom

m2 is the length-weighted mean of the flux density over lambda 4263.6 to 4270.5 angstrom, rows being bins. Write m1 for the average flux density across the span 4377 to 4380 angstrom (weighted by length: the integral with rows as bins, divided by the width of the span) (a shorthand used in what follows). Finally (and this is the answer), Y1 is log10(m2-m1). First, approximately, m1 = 5.3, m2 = 5.3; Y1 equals -1.74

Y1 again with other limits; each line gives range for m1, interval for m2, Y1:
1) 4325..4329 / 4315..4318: 0.35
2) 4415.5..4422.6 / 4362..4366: 0.02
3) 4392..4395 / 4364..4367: -0.05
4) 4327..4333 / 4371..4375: 0.00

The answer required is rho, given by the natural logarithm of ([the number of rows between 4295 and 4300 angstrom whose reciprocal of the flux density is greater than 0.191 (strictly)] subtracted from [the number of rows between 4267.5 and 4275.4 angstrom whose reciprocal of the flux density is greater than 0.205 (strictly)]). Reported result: 0.0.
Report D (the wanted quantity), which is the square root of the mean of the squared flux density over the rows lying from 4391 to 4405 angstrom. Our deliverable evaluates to 5.8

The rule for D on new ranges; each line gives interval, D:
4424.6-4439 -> 6.0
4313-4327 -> 5.5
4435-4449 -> 6.2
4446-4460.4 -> 6.0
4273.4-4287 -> 5.0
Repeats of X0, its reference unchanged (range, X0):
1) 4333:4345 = 4342.37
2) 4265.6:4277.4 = 4269.99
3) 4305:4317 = 4305.53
